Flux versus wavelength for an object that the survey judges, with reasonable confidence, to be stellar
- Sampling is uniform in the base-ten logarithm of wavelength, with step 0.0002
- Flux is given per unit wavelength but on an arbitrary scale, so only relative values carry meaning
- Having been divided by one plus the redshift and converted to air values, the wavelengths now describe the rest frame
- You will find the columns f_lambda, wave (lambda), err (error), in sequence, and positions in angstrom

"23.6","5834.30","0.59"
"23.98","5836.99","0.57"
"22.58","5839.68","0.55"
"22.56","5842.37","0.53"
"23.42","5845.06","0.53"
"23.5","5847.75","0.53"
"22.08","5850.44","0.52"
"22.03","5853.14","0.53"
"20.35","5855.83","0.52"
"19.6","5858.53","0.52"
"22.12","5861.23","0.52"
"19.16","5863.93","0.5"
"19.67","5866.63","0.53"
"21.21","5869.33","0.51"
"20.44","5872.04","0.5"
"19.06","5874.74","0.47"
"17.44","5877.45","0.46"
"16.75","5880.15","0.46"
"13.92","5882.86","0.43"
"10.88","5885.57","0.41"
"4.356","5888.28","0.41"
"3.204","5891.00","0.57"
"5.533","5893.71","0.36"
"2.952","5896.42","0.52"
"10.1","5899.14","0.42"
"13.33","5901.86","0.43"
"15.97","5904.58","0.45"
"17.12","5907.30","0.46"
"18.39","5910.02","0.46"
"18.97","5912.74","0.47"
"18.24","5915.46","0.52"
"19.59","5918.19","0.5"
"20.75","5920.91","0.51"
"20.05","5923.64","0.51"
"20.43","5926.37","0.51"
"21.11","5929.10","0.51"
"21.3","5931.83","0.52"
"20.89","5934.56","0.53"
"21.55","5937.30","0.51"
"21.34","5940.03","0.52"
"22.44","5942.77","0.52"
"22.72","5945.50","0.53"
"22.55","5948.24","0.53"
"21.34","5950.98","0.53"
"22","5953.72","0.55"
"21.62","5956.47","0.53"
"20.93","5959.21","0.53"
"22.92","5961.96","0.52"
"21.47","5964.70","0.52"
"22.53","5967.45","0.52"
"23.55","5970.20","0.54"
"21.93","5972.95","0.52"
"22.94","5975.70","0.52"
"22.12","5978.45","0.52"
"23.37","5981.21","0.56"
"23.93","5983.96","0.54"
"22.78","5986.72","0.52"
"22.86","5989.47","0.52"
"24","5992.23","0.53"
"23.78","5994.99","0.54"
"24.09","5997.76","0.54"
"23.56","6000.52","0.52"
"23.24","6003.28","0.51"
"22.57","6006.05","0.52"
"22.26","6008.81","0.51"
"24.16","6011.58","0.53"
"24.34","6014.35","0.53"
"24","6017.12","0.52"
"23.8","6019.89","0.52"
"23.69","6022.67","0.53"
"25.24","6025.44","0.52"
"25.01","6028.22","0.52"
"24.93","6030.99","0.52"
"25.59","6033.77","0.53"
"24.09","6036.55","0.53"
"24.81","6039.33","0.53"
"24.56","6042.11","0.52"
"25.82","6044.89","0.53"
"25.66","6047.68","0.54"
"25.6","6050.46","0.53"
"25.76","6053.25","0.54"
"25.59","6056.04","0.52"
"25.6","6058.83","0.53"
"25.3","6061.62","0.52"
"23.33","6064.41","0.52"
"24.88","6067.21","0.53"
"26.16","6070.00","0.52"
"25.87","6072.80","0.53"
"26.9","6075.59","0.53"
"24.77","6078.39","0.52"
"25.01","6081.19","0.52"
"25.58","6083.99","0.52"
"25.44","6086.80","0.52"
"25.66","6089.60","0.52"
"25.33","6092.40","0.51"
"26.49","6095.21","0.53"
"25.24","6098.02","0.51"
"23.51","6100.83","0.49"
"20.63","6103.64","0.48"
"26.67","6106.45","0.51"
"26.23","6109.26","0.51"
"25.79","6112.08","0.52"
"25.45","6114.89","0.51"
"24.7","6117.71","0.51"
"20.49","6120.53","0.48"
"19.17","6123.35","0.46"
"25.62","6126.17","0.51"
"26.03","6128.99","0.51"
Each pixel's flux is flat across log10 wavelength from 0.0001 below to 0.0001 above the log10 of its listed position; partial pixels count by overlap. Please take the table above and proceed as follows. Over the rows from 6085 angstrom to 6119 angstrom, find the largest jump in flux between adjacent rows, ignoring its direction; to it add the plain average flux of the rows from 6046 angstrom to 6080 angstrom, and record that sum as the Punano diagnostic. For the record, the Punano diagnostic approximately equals 31.5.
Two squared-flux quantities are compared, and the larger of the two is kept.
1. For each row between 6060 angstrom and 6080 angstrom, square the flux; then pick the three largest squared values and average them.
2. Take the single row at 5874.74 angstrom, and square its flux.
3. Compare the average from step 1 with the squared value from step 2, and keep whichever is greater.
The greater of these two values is 692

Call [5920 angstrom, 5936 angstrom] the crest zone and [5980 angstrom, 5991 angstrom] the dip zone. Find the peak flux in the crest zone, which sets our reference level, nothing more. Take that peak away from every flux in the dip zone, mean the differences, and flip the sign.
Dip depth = -2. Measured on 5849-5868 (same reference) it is 1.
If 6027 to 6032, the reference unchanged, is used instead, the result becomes -4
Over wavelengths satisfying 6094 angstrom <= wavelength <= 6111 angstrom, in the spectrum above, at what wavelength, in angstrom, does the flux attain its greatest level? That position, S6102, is 6106.45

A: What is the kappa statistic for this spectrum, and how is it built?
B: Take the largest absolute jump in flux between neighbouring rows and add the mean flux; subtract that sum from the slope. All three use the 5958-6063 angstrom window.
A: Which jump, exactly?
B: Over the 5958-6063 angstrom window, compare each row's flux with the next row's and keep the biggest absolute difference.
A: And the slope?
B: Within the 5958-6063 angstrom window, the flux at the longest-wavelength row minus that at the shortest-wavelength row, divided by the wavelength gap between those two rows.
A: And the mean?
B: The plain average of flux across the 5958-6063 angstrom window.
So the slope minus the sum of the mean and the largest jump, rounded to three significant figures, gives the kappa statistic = -25.9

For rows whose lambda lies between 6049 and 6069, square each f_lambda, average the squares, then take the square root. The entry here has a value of 25.2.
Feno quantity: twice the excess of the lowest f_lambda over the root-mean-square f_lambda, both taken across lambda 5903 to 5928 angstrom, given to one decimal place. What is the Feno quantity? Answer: -5.8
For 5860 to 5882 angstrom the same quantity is -5.6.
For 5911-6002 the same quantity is -7.5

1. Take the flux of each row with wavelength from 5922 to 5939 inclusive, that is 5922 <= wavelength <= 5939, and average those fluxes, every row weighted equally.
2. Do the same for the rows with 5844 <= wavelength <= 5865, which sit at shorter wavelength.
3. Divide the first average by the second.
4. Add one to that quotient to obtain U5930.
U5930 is 1.97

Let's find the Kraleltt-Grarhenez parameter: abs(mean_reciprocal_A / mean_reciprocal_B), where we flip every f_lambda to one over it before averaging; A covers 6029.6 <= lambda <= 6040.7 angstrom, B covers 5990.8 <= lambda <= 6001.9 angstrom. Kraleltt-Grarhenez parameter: 0.96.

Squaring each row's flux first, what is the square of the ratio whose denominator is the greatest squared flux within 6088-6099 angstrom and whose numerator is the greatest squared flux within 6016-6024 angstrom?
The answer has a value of 0.67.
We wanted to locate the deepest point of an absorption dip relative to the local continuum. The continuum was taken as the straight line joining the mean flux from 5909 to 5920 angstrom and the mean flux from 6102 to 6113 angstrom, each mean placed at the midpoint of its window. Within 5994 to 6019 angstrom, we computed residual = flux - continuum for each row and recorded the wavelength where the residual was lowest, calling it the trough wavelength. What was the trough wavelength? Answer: 6008.81 angstrom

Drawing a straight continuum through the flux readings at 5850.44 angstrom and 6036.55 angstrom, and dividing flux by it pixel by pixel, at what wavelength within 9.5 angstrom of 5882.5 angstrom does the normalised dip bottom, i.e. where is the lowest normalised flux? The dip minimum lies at 5891.00 angstrom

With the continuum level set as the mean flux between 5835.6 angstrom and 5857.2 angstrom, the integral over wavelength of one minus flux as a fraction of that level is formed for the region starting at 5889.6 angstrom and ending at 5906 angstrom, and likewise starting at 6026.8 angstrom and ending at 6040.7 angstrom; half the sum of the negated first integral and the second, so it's -5.8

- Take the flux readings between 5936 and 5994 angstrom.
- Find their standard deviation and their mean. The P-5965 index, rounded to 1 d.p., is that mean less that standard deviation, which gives 21.6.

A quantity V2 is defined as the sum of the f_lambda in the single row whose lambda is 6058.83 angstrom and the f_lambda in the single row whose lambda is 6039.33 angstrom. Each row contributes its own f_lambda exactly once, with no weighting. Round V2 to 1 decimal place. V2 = 50.4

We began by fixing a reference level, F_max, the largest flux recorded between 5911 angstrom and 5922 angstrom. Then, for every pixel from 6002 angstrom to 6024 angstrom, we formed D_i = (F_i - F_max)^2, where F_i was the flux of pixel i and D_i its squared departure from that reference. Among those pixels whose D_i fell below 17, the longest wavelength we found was 6022.67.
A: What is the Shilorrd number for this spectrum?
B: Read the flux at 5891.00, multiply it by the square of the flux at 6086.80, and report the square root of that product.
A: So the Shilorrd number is 46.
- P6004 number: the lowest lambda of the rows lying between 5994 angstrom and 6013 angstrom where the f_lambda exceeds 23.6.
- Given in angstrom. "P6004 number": 5994.99 angstrom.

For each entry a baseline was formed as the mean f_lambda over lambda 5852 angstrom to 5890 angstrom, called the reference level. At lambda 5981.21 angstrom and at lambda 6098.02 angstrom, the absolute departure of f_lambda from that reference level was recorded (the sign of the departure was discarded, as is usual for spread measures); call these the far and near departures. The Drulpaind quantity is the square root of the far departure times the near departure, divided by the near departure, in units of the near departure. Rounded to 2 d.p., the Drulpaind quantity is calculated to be 0.87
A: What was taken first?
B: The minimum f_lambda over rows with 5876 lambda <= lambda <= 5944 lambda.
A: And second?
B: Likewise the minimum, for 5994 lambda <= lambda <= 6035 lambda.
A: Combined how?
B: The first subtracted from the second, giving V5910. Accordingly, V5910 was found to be 19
